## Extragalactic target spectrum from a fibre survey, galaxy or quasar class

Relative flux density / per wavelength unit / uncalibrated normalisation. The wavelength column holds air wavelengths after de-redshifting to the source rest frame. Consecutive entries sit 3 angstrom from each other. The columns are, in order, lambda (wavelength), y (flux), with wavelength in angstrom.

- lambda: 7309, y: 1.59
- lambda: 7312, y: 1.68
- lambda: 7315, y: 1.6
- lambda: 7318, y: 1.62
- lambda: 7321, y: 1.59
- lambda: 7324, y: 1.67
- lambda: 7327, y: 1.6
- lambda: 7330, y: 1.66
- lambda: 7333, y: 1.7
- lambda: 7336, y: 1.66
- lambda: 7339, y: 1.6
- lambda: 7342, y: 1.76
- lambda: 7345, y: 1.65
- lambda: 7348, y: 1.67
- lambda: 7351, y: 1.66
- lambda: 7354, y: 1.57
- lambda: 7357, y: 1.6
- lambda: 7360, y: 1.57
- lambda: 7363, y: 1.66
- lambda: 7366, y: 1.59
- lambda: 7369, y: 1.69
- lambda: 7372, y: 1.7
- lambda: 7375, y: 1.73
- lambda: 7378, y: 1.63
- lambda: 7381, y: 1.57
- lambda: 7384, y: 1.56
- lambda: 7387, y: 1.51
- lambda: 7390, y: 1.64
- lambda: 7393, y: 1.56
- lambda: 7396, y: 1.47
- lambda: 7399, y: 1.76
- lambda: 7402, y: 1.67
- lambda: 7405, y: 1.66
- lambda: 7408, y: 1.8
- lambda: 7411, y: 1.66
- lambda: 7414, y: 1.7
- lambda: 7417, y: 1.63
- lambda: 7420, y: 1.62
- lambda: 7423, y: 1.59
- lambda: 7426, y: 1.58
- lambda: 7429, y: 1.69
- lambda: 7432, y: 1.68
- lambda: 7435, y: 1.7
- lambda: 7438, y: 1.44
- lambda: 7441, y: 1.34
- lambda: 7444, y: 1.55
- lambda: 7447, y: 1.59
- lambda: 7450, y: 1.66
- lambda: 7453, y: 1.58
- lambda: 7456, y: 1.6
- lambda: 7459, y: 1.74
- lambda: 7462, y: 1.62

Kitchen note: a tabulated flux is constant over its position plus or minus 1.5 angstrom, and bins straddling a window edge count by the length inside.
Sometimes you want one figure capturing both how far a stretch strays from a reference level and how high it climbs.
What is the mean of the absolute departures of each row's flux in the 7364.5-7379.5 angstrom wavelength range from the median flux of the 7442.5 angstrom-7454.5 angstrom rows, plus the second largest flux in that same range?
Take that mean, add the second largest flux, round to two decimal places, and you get 1.78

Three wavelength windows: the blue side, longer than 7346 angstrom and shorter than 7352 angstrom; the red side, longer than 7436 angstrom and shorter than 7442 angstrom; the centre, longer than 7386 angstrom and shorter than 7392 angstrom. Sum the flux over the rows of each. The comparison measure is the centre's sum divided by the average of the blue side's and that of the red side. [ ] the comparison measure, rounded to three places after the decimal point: 1.031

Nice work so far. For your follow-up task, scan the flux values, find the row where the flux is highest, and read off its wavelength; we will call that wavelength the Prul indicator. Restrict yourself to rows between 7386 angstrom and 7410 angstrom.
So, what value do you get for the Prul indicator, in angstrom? 7408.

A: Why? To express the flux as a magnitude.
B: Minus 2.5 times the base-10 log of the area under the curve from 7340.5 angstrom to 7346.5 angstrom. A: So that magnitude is -2.52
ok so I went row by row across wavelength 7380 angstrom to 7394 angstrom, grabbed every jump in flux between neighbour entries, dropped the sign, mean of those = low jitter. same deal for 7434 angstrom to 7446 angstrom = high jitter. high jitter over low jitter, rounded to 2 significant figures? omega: 2.8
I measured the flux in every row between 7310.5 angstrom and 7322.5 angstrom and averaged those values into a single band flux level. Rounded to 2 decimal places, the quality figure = 1.62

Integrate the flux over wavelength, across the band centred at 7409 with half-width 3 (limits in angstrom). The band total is 10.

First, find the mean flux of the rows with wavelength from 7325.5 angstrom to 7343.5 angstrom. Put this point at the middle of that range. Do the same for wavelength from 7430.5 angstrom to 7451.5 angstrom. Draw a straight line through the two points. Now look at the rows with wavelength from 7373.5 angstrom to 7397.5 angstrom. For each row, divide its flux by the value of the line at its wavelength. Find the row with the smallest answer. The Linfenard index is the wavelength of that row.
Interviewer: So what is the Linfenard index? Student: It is 7396 angstrom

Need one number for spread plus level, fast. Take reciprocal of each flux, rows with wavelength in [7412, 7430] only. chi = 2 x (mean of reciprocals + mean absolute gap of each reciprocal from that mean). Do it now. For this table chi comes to 1.25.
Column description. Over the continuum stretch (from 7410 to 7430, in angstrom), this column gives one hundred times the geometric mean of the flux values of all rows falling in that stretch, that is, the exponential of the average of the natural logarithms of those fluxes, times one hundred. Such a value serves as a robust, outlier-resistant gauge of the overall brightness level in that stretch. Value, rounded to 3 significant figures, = 164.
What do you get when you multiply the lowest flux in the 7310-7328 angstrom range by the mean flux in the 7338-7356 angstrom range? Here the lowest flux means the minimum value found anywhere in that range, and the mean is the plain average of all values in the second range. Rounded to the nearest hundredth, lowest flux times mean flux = 2.63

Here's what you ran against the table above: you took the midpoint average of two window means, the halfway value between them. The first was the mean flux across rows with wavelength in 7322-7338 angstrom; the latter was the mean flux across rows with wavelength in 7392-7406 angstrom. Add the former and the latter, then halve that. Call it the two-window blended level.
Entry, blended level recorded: 1.64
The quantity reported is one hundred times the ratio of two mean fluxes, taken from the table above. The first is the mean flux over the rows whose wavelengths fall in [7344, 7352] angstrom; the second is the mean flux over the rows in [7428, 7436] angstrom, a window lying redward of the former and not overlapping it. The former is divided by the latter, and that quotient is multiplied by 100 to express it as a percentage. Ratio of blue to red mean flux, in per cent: 98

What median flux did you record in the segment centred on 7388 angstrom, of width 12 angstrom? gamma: 1.560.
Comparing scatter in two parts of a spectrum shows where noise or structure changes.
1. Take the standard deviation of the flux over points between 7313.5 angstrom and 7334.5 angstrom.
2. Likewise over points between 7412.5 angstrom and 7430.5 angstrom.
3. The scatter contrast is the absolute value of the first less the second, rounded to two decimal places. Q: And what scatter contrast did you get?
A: 0.01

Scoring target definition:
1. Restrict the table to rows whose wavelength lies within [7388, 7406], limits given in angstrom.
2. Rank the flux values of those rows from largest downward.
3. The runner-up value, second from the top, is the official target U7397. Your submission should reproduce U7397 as 1.67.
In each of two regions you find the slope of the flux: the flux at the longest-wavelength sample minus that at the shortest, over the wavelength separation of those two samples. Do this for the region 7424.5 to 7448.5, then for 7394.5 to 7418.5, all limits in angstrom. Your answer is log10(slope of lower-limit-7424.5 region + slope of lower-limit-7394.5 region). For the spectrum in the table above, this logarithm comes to -2.1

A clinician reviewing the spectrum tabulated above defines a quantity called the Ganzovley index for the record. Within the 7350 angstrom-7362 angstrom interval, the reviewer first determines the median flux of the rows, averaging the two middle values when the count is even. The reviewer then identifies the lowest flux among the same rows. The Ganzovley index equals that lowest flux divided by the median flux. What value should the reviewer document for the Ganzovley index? 0.991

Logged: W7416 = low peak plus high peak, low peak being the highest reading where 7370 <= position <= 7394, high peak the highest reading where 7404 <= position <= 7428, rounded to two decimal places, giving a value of 3.53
